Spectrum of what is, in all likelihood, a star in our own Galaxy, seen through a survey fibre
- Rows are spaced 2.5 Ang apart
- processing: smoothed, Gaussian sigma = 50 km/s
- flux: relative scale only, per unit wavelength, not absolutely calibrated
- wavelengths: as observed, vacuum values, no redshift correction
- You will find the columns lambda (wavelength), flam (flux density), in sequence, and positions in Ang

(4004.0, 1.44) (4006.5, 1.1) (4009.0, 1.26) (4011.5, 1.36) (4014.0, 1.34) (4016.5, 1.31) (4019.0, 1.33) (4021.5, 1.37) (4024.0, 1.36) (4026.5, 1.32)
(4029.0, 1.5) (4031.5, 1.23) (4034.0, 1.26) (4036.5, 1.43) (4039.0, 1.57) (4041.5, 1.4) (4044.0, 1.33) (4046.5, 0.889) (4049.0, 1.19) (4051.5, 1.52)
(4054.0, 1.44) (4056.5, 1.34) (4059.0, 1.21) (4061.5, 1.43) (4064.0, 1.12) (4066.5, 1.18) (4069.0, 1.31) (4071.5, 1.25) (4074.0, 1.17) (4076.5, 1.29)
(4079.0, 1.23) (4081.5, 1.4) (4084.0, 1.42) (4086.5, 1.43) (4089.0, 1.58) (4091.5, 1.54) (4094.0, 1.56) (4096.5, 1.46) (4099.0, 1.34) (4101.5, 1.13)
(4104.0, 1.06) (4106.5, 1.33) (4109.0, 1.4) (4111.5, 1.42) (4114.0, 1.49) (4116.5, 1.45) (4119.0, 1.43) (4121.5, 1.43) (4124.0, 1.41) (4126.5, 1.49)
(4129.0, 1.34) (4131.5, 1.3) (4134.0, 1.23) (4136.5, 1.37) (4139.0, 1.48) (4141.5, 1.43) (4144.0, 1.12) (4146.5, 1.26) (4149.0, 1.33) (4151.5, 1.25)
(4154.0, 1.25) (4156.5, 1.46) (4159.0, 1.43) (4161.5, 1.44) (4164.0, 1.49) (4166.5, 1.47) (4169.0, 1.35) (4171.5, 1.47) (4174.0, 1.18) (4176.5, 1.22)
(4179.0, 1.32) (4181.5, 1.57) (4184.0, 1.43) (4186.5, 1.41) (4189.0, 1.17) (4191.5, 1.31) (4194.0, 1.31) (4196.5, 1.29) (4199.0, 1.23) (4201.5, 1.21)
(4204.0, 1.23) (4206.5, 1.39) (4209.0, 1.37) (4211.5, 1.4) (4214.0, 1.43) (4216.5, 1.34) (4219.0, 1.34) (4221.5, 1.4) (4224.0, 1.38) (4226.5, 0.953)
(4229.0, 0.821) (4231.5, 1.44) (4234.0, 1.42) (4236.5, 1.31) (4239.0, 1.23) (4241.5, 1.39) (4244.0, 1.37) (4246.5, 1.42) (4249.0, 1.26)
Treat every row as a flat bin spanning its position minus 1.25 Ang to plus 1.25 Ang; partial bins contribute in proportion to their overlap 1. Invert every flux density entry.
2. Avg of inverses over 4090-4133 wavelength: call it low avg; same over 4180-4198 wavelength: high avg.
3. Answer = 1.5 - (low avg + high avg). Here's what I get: 0.03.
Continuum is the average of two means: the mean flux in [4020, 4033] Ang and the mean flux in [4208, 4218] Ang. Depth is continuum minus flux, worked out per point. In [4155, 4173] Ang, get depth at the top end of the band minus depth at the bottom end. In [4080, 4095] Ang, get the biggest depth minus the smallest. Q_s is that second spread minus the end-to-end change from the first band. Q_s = 0.2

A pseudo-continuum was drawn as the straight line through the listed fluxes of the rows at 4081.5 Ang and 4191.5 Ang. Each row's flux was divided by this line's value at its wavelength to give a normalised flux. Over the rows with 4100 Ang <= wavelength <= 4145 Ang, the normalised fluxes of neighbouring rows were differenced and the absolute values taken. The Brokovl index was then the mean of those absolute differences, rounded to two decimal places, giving 0.07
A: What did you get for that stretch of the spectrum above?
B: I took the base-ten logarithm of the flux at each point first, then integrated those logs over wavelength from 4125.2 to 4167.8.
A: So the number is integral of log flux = 5.6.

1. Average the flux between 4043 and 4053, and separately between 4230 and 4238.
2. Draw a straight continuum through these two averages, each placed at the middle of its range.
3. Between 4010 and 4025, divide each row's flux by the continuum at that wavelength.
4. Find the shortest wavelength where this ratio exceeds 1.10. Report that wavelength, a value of 4011.5 Ang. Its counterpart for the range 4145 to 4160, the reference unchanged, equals 4156.5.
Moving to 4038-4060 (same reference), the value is 4039.0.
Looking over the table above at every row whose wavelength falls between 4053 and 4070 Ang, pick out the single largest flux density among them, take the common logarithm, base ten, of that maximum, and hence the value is 0.158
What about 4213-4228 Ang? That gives 0.155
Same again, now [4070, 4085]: 0.152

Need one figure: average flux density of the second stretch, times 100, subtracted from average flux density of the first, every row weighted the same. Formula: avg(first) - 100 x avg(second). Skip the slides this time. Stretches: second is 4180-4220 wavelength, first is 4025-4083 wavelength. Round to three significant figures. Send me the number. -133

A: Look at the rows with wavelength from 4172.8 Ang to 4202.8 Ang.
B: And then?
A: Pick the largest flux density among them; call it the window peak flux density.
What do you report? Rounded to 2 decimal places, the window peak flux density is 1.57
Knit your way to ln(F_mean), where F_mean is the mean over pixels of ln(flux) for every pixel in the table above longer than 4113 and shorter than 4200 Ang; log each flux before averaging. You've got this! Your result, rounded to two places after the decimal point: -1.19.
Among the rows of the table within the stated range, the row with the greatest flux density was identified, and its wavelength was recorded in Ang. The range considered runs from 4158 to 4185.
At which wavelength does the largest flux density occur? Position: 4181.5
